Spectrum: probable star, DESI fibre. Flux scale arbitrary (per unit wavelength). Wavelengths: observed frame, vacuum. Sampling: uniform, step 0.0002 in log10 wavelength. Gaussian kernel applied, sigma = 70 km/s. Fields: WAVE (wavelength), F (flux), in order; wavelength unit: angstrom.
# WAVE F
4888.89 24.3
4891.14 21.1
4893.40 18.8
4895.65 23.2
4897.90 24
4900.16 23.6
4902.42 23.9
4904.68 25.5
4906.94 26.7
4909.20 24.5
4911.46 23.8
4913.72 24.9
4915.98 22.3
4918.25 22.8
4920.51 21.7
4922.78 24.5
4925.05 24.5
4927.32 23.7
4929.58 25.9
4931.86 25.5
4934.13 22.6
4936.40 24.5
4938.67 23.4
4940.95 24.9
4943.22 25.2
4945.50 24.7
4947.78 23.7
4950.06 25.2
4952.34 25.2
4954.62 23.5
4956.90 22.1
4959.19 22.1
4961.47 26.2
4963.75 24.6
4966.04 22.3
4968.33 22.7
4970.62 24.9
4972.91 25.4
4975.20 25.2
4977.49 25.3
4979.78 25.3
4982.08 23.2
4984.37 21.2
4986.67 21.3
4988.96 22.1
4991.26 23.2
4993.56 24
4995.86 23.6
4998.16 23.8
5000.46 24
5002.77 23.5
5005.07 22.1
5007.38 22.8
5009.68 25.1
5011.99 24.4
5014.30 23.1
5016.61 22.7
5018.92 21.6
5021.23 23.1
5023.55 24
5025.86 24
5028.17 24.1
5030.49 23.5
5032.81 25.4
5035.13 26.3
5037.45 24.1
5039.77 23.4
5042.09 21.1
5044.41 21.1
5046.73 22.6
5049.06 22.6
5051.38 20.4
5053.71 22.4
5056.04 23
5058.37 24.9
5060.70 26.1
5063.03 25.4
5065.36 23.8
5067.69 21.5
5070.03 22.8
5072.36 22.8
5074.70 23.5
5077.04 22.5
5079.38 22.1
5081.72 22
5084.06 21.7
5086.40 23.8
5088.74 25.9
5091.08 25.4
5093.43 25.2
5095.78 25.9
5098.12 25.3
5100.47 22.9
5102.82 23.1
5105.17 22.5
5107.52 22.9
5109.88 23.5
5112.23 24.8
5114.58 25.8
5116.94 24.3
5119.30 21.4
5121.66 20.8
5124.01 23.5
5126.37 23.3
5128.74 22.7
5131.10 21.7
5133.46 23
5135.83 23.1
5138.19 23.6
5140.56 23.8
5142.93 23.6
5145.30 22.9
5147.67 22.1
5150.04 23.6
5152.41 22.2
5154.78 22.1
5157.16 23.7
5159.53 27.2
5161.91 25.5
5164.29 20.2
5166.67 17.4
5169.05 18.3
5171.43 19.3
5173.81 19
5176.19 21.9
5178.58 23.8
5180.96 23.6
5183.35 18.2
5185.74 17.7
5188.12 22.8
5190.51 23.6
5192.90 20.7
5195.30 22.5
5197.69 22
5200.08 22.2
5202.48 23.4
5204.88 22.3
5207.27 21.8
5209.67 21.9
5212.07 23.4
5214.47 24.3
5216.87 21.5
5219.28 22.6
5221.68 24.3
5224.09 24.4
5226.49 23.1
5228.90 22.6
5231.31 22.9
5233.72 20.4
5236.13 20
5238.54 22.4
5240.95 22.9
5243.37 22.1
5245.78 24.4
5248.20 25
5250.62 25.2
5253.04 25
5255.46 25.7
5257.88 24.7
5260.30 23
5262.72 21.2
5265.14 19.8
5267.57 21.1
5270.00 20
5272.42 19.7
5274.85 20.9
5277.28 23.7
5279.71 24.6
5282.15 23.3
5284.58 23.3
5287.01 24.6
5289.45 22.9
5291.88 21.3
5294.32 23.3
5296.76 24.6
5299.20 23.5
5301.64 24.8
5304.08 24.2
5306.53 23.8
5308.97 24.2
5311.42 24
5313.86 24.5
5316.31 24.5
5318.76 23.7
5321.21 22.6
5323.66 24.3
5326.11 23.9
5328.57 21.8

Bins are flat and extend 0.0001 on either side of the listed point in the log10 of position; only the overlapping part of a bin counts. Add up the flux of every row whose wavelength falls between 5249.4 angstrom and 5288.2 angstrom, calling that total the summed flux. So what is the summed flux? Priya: 366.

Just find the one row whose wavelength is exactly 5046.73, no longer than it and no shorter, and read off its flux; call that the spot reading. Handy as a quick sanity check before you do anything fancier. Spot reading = 22.6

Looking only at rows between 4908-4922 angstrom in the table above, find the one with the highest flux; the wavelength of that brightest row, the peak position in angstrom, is 4913.72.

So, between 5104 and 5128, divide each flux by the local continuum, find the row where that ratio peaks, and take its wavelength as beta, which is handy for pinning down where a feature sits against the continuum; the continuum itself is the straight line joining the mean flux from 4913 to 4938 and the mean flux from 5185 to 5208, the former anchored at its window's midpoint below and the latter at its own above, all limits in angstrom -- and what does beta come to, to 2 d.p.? 5114.58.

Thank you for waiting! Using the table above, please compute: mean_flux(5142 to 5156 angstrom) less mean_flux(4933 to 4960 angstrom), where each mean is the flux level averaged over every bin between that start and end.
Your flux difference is -1.2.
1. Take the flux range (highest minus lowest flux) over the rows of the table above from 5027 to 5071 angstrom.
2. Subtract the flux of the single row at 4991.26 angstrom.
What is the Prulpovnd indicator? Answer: -17.3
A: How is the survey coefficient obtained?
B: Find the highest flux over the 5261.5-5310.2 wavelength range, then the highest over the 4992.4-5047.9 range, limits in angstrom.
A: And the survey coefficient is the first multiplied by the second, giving 652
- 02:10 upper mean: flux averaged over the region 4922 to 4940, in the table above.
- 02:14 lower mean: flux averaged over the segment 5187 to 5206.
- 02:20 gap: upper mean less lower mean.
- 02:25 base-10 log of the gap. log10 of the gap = 0.3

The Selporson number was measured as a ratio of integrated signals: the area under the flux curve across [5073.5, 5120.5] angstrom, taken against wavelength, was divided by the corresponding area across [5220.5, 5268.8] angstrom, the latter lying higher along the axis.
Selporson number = 1.00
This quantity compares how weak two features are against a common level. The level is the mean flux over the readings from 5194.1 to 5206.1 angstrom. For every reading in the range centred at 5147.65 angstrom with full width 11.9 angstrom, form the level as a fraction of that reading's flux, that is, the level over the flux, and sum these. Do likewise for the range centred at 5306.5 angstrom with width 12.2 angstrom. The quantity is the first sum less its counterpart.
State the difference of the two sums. 0.27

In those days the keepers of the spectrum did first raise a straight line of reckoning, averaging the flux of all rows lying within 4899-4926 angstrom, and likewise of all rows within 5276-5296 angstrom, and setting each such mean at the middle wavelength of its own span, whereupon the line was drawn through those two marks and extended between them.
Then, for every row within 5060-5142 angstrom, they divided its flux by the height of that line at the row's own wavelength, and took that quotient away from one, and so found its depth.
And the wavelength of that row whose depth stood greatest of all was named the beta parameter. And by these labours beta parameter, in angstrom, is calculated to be 5121.66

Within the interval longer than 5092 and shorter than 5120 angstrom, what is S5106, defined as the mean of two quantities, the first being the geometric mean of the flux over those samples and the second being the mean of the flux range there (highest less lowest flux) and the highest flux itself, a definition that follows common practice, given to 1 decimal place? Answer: 19.6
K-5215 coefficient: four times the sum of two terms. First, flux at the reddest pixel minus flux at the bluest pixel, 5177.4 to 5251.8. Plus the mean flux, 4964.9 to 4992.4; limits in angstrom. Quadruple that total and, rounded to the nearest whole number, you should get 100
